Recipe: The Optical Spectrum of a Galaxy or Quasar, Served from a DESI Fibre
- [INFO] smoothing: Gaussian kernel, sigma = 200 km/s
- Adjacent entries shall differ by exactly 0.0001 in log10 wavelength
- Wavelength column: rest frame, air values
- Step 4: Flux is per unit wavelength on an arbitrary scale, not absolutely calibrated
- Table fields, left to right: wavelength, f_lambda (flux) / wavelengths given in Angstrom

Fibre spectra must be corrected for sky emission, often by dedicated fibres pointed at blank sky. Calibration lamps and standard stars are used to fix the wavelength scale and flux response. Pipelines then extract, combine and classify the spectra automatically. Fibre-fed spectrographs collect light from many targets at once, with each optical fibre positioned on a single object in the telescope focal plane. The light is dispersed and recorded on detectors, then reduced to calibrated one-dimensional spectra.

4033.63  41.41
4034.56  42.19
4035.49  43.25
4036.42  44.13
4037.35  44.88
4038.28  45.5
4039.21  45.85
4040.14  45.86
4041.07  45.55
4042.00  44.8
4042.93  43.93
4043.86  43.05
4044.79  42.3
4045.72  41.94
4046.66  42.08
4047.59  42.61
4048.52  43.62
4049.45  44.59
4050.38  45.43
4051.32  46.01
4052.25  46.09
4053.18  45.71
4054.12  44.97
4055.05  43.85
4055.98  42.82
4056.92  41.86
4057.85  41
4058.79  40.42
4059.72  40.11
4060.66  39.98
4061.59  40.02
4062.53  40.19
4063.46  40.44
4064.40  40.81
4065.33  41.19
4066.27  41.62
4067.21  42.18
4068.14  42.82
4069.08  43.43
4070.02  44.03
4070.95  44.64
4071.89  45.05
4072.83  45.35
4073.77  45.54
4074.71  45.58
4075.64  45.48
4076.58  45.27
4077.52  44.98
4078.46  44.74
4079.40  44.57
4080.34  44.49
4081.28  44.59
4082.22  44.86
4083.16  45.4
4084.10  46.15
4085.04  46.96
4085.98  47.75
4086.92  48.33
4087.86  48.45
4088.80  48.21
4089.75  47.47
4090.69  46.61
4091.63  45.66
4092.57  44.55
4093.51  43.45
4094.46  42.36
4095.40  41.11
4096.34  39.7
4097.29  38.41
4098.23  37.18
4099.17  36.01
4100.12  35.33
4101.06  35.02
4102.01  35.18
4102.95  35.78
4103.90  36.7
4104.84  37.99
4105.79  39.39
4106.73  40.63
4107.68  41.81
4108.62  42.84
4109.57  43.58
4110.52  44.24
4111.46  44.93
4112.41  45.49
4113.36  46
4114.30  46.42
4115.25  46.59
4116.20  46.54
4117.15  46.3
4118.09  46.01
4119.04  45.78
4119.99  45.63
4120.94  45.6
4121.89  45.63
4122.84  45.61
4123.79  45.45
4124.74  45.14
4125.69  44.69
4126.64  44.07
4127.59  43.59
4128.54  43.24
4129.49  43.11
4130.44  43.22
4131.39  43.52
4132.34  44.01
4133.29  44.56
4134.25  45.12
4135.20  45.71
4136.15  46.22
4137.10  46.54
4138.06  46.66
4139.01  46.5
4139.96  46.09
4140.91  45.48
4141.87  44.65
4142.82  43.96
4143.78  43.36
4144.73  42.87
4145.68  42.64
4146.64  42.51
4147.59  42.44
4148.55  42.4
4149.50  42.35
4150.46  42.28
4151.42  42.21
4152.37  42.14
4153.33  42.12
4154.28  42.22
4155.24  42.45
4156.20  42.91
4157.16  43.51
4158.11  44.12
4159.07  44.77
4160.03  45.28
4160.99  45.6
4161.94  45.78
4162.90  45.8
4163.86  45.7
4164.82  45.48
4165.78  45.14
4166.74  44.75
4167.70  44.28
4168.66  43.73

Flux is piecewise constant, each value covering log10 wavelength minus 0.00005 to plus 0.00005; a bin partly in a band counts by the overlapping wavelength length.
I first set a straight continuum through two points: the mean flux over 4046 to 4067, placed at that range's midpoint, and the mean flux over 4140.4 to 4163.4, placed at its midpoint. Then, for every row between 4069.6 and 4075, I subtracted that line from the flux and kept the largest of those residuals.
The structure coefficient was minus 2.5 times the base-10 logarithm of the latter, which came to -1.15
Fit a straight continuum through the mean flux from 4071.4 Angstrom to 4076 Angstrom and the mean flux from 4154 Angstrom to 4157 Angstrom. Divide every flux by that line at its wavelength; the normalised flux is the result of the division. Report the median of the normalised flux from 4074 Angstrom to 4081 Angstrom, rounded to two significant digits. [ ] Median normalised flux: 0.99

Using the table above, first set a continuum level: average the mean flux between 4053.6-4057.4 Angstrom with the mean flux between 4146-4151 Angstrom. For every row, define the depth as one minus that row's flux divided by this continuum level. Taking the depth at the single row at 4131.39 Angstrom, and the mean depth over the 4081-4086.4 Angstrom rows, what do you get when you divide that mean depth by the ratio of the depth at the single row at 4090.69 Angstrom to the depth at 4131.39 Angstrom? -0.01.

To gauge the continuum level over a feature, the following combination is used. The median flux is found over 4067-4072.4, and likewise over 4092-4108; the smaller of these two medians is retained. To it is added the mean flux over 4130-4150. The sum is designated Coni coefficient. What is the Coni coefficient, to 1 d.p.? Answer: 82.7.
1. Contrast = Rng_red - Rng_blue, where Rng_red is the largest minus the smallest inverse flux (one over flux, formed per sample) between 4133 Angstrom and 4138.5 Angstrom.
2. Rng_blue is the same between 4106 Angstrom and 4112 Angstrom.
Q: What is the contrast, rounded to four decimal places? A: -0.0013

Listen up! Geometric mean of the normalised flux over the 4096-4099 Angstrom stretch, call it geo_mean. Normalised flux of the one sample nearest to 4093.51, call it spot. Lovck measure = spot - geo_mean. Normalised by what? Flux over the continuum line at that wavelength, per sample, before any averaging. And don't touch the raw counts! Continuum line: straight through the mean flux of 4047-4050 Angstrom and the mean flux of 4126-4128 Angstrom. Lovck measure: 0.12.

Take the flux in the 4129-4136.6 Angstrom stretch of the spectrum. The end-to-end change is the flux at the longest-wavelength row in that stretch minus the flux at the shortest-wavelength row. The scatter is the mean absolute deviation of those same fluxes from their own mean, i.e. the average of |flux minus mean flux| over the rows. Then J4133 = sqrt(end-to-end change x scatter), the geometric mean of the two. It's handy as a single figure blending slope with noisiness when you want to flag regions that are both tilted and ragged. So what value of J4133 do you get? 1.7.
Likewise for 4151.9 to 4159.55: 1.5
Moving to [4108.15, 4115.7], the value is 2.0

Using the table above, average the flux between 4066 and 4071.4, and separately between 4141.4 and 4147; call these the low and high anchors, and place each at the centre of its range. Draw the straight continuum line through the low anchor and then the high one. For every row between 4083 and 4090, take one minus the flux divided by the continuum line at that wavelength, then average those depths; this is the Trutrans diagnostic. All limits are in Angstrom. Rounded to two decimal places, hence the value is -0.10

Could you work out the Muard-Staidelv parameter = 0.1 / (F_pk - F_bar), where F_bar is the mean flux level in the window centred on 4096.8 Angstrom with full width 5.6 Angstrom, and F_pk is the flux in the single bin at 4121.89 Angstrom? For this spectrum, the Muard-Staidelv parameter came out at 0.02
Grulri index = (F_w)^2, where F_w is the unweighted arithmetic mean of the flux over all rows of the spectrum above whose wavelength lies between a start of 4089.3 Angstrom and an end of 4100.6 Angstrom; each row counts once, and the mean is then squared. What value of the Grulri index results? 1721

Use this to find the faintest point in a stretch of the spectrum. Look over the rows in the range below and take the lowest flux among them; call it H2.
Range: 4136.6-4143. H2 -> 43.96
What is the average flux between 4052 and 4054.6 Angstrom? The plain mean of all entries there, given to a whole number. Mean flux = 46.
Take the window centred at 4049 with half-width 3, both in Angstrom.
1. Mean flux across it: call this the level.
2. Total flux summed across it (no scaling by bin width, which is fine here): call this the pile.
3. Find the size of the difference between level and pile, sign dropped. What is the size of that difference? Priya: 220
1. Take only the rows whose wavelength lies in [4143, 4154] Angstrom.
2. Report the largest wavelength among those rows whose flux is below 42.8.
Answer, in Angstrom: 4153.33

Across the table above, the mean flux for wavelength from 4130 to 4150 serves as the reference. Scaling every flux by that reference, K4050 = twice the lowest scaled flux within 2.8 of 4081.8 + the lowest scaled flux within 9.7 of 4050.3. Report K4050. 2.91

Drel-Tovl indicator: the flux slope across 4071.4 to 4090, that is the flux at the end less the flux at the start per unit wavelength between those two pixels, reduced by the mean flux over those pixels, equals -45.8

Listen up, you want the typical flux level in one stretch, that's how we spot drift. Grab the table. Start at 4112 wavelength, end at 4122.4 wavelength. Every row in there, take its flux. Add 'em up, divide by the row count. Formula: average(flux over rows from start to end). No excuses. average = 46.0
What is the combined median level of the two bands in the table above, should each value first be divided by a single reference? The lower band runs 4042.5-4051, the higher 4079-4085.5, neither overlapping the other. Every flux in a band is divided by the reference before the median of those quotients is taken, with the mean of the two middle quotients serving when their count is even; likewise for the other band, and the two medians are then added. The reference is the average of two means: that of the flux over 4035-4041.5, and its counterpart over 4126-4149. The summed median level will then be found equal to 1.97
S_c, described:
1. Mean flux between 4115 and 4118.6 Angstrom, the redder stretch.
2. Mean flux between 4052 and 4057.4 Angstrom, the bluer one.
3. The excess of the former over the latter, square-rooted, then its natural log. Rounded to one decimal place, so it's 0.4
